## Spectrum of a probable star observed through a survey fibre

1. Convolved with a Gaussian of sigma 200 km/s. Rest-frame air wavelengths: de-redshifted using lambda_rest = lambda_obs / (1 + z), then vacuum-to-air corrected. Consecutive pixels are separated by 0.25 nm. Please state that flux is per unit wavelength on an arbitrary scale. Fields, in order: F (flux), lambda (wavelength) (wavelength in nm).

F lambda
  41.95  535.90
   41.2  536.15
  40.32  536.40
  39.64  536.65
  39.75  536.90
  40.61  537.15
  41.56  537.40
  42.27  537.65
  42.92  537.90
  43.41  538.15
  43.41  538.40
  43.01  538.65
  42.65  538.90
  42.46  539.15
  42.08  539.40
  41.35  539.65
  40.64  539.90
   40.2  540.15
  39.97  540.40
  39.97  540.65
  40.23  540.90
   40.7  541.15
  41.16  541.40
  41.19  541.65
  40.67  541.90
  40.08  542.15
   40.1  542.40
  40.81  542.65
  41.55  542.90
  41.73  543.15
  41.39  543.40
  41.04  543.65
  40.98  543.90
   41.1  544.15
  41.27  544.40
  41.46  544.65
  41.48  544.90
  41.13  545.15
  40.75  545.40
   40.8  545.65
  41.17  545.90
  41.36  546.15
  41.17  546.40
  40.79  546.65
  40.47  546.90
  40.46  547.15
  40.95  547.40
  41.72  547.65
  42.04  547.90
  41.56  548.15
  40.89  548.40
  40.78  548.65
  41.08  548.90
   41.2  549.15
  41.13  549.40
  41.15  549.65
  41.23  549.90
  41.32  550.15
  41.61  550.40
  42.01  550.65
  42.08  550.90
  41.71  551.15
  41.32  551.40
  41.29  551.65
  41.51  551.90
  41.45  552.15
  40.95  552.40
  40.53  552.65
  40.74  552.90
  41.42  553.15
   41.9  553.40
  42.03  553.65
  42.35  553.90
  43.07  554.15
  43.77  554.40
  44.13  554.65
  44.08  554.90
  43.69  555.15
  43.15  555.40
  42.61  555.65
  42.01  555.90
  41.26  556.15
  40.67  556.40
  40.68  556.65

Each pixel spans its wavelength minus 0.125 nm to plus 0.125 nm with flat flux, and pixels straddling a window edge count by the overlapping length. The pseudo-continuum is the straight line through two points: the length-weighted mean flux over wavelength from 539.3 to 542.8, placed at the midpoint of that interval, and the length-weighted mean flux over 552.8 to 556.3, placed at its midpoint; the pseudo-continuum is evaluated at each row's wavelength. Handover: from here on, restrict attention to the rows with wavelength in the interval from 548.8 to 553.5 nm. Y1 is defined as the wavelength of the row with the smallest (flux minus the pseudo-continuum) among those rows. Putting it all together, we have 552.65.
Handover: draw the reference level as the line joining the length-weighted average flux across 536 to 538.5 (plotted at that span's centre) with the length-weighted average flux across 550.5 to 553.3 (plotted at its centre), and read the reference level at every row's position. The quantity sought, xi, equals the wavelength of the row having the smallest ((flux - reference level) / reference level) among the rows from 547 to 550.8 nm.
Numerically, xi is 547.15 nm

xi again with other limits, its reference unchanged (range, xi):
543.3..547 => 546.90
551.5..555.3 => 552.65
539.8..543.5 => 540.40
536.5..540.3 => 536.65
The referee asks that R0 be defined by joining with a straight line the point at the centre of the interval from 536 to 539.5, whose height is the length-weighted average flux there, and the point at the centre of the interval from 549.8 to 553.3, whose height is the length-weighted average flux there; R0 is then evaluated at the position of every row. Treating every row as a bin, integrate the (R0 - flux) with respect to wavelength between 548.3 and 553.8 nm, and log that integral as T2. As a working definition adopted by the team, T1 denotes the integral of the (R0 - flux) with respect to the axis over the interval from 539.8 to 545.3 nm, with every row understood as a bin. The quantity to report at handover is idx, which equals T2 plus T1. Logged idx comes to 5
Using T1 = 4.4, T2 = 0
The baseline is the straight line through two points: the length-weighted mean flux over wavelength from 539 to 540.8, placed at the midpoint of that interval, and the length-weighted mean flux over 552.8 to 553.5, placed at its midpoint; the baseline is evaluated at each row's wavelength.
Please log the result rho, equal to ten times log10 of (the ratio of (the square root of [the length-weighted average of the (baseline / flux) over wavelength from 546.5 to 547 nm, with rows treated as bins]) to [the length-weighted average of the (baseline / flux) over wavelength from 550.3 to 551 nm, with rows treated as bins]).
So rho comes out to 0.09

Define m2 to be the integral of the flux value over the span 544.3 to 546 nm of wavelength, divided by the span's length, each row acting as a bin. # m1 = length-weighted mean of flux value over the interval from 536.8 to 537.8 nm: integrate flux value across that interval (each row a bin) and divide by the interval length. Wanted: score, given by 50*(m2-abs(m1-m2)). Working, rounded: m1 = 41.1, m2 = 41.1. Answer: 2056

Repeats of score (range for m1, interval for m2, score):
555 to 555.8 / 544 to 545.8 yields 1957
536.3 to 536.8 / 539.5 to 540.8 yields 1998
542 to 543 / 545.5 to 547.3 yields 2031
